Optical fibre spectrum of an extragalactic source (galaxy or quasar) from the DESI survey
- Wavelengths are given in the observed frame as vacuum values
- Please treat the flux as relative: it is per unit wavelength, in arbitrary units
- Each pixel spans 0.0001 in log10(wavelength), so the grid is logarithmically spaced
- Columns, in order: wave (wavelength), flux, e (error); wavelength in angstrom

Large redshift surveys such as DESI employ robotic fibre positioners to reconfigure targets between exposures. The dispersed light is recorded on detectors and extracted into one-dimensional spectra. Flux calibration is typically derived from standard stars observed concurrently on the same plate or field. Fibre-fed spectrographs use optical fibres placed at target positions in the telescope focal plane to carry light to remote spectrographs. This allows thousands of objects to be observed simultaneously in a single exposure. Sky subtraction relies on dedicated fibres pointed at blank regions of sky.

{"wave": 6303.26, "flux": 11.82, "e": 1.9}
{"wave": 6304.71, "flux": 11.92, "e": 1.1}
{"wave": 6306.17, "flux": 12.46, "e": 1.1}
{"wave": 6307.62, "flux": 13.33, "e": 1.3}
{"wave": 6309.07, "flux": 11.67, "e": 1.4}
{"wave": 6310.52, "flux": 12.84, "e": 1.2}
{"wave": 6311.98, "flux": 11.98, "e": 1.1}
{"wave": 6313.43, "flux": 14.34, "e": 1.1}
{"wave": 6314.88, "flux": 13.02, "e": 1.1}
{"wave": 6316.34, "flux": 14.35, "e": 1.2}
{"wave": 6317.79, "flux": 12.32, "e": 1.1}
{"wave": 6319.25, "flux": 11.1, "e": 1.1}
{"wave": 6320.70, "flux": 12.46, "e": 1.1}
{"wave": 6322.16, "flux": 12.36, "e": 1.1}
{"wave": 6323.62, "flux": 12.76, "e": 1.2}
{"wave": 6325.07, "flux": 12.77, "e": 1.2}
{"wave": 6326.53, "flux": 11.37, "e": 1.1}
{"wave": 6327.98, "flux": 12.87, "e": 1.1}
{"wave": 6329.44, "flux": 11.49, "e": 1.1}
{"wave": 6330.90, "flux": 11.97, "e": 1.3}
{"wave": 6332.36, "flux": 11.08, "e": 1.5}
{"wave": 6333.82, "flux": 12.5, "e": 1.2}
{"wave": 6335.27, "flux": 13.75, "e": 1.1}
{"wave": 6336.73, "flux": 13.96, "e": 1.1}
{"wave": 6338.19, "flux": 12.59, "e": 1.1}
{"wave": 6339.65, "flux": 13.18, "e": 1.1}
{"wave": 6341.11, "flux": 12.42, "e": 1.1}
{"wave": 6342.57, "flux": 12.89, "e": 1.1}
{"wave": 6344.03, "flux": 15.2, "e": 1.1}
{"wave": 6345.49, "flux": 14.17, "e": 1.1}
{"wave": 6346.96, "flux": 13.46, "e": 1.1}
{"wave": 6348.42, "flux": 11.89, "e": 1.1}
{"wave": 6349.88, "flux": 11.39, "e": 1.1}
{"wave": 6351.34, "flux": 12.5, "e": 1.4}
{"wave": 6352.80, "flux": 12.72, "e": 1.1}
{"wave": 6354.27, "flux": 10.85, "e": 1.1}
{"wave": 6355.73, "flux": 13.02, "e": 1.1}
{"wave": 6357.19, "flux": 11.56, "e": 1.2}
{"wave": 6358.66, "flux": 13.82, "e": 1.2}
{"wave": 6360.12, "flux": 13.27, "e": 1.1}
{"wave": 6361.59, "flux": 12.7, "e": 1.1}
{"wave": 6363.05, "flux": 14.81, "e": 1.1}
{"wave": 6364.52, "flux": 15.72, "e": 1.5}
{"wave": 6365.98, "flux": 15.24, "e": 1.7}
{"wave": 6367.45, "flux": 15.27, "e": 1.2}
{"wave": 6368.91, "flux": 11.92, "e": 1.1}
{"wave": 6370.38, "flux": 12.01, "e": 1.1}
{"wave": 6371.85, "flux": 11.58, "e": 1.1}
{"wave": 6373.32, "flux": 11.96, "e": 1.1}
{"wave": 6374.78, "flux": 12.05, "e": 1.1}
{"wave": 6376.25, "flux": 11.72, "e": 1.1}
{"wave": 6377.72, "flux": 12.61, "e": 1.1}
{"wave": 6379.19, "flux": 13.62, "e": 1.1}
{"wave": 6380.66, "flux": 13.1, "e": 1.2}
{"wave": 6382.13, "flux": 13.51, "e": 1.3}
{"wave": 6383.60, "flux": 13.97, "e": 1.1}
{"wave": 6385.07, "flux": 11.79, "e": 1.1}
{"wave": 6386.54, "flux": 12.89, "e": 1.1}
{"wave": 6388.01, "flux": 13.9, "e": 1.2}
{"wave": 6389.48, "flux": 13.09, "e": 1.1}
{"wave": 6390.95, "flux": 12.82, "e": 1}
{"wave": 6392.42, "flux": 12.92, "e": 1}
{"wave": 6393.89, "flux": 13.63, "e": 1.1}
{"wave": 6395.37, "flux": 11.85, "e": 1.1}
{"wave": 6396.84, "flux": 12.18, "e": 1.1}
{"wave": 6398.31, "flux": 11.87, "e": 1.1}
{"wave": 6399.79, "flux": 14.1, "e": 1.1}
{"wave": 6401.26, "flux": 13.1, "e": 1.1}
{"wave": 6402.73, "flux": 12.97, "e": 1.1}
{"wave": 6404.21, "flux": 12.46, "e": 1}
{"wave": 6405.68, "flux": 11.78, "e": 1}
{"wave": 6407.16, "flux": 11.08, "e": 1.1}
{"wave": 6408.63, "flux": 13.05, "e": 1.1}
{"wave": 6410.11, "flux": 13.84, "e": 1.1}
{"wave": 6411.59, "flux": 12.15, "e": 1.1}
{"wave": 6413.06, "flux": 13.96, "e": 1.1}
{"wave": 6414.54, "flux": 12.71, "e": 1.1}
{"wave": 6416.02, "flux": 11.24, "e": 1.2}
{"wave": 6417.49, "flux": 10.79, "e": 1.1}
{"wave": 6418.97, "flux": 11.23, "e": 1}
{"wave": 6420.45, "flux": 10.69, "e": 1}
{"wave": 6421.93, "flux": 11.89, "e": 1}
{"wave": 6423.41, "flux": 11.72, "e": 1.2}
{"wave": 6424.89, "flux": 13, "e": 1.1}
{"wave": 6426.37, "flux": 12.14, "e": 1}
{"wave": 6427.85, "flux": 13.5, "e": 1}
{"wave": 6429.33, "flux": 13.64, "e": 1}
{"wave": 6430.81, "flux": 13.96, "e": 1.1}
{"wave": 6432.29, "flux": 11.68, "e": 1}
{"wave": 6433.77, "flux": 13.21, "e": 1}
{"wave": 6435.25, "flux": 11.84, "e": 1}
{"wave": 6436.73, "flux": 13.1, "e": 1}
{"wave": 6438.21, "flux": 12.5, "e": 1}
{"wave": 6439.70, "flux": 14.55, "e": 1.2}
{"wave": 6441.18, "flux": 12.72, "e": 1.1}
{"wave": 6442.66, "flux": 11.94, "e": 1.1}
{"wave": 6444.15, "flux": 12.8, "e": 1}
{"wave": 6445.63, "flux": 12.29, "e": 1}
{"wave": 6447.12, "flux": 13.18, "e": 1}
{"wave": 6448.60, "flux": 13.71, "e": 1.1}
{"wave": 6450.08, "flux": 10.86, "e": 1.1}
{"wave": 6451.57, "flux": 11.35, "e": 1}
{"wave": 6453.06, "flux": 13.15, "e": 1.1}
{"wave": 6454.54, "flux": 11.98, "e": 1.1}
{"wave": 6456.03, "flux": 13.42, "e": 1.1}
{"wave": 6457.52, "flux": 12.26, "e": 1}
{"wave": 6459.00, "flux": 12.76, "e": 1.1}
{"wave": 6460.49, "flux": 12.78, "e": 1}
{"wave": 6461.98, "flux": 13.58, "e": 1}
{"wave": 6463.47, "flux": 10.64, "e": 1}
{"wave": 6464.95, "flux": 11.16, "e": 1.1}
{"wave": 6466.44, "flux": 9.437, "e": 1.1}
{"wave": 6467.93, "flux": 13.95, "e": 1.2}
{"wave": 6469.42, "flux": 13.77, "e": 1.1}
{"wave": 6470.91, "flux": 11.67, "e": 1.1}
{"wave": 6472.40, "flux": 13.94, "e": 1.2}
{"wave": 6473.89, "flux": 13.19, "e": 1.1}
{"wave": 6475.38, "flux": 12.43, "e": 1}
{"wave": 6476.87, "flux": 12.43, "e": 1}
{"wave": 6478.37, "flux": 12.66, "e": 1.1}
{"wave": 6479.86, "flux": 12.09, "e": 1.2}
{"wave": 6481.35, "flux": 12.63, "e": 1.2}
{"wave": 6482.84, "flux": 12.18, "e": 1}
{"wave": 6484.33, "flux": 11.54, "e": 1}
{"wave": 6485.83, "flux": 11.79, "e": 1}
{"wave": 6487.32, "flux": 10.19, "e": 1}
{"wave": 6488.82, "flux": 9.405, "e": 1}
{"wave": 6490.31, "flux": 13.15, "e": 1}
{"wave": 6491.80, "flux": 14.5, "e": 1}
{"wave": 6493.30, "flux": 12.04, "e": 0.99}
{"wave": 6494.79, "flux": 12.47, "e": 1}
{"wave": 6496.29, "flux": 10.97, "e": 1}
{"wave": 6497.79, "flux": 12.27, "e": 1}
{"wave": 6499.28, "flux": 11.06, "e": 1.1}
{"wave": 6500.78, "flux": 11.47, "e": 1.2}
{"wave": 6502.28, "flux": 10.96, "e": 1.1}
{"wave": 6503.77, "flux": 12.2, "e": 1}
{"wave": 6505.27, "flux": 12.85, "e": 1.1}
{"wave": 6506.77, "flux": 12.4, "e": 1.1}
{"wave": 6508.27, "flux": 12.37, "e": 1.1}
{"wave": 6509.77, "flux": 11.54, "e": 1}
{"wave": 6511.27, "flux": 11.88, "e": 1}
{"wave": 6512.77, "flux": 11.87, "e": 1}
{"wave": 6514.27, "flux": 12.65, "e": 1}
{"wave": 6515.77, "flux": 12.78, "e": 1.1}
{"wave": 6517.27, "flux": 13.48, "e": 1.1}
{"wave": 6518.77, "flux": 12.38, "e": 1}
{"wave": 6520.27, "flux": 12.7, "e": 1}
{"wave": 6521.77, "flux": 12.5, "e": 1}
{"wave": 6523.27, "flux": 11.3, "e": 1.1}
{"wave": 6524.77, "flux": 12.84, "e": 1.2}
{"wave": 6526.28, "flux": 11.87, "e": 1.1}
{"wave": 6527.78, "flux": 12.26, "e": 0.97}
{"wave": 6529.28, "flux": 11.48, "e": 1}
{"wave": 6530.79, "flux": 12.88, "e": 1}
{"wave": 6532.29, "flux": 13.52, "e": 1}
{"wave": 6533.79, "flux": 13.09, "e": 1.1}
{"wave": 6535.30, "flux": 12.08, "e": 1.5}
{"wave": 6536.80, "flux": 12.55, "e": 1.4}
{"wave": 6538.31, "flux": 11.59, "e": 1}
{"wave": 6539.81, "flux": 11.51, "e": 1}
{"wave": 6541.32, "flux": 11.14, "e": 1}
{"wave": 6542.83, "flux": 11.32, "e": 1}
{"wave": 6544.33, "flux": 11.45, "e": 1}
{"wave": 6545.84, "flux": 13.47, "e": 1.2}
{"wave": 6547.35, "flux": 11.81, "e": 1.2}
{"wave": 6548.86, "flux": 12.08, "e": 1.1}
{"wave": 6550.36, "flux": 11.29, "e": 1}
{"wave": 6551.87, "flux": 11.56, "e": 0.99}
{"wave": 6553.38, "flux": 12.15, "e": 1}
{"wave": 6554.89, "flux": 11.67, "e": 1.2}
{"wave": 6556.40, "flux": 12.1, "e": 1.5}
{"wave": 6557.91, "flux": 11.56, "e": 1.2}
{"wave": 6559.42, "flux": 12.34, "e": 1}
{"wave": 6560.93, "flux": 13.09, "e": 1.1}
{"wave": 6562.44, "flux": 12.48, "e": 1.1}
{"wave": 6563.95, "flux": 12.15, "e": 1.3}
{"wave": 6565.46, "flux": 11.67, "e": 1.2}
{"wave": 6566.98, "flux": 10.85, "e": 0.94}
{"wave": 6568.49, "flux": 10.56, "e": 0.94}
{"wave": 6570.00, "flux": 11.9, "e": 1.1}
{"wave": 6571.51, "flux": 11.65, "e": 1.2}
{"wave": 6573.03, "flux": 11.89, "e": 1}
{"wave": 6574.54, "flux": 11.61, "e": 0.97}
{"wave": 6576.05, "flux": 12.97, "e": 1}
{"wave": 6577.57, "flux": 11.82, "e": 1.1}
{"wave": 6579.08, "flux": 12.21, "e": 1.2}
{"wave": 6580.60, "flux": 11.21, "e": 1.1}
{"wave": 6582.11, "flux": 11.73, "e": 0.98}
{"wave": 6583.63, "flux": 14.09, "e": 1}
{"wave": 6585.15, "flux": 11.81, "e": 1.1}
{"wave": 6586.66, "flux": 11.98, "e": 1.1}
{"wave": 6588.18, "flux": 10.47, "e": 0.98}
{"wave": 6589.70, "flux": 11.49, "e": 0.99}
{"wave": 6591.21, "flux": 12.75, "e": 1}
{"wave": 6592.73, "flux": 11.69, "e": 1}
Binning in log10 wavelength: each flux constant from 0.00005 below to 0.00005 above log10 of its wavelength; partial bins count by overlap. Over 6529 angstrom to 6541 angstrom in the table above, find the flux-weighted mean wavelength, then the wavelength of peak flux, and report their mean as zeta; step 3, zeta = 6533.4 angstrom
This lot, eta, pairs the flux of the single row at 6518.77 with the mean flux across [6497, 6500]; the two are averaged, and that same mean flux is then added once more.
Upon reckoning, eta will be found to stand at 23.7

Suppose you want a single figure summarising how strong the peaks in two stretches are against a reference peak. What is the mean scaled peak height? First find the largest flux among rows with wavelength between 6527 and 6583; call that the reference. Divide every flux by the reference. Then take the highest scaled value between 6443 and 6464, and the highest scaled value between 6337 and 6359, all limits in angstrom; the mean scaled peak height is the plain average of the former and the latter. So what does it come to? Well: 1.07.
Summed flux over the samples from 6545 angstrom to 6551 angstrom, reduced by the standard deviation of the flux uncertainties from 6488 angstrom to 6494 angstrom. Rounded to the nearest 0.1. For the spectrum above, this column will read 48.6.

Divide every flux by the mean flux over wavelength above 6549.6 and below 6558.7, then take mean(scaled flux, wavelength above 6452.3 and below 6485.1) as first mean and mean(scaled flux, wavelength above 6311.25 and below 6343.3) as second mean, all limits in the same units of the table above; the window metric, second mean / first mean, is 1.01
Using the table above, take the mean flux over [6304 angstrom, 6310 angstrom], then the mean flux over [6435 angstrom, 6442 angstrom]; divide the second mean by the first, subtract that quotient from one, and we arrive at -0.05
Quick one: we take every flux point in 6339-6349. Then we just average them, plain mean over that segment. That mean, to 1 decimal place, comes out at 13.3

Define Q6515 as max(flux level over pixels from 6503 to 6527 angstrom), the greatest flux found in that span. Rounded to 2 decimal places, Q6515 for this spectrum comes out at 13.48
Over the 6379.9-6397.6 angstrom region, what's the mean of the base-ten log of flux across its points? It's 1.11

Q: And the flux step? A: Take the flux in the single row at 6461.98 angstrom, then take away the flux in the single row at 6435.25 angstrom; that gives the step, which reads 1.7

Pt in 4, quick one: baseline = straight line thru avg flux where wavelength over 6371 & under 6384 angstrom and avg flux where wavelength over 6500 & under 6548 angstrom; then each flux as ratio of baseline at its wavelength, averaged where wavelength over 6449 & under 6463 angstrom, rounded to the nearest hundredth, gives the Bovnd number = 1.00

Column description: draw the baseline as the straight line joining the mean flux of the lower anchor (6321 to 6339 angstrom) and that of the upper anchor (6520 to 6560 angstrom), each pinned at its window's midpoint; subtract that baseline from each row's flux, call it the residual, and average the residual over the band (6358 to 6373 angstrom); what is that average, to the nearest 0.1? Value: 1.2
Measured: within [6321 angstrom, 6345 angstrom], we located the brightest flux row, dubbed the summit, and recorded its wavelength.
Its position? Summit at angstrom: 6344.03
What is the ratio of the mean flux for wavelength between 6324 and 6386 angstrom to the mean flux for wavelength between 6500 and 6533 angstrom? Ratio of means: 1.05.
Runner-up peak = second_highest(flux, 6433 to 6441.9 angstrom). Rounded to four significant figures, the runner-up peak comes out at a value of 13.21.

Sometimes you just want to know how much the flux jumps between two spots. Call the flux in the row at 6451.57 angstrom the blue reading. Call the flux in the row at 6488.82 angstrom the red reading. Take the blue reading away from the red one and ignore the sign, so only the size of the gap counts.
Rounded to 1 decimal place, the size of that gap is 1.9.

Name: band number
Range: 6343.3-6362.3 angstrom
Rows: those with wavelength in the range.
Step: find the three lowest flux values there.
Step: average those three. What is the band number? 11.3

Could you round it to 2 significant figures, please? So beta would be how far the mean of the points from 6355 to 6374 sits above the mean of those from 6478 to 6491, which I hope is 1.6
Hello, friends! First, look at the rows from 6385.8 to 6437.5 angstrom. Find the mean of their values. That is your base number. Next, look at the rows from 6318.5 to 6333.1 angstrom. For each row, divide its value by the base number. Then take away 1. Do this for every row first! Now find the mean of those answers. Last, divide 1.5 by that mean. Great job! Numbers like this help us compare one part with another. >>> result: -34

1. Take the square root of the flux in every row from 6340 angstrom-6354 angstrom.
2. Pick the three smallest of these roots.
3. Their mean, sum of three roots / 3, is 3.45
